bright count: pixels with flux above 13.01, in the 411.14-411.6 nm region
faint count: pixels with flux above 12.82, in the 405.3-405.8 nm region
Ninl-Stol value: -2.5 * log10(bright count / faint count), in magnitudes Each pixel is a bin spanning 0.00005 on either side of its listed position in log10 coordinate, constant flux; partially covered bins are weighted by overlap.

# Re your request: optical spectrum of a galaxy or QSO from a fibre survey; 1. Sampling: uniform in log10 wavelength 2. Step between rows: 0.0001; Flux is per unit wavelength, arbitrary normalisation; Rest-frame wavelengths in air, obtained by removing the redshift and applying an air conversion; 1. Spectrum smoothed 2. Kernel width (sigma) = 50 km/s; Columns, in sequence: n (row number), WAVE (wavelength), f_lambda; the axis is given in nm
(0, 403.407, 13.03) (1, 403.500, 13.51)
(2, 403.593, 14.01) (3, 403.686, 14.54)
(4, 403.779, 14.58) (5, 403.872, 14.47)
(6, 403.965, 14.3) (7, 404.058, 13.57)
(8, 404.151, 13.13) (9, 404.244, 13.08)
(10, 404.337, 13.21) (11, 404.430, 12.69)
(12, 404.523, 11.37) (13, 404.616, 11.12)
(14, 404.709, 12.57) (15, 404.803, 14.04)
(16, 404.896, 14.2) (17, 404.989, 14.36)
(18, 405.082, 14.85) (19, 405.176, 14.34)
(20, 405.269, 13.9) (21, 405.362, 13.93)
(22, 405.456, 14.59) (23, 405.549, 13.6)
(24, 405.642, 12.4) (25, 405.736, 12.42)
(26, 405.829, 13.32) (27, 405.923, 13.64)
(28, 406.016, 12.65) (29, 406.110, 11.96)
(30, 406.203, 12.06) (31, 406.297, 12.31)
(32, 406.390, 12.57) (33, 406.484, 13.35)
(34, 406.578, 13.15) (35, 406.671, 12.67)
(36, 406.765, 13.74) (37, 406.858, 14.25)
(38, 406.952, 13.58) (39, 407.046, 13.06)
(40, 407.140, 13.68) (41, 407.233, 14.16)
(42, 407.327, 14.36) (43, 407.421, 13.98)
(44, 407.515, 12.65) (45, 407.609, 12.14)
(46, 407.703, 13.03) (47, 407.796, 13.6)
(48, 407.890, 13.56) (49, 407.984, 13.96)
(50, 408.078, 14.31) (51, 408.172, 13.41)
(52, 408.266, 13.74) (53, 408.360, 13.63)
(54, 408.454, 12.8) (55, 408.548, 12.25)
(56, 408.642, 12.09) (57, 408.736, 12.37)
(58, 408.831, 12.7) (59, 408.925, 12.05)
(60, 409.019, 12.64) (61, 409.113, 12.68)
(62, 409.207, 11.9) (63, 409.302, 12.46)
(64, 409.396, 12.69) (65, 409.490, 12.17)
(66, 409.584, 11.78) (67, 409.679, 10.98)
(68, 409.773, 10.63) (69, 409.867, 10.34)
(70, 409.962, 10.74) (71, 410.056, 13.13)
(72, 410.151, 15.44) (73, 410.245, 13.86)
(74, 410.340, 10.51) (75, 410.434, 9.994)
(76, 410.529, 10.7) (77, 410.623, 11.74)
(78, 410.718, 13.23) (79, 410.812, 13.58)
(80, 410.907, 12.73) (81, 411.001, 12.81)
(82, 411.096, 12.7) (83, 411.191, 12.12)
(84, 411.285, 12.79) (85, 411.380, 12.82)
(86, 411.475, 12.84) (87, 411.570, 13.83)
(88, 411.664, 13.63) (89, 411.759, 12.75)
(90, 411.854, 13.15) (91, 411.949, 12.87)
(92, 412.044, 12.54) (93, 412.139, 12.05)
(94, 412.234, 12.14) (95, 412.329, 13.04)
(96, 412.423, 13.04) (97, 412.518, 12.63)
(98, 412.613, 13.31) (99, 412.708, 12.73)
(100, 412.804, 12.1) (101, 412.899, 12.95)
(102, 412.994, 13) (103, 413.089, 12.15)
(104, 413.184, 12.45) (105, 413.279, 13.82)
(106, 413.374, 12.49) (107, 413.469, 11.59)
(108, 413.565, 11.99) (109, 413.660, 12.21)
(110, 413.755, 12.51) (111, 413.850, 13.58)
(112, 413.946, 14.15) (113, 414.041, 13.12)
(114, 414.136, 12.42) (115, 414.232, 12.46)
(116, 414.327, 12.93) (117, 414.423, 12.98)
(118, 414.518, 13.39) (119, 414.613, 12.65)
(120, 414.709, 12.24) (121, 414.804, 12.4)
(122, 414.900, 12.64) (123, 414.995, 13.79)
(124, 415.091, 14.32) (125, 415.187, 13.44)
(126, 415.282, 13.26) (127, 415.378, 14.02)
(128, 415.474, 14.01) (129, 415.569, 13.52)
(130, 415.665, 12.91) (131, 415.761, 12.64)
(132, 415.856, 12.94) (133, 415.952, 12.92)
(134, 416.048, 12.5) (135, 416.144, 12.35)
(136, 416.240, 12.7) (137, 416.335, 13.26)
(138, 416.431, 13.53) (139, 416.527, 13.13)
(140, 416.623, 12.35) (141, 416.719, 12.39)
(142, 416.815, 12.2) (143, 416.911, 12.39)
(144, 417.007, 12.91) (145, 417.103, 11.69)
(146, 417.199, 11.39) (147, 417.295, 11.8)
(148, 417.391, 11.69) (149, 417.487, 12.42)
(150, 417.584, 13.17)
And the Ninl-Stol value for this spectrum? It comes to 1.2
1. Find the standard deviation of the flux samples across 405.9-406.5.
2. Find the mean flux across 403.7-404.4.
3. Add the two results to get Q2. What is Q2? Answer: 14.4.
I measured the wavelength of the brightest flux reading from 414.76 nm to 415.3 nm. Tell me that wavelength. 415.091 nm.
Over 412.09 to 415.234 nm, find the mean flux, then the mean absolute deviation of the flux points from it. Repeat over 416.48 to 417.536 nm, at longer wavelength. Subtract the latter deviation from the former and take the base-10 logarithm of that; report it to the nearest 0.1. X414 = -1.0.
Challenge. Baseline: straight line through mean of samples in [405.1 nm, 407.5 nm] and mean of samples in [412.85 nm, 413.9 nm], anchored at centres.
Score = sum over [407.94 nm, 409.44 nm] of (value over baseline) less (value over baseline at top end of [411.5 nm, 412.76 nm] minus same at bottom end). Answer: 16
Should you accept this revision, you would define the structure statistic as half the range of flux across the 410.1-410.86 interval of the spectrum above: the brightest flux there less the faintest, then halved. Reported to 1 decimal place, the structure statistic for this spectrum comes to 2.7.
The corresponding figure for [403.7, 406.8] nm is 1.9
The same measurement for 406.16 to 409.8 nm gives 1.9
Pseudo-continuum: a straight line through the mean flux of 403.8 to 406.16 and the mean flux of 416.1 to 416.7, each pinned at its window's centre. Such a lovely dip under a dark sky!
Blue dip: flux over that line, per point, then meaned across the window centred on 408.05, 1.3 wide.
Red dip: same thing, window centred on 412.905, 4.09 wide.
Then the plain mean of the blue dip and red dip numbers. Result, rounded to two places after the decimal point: 0.99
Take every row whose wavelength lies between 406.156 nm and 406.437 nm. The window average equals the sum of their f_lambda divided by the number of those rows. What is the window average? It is 12.3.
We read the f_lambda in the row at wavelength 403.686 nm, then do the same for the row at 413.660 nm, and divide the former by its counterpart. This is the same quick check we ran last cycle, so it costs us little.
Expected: 1.19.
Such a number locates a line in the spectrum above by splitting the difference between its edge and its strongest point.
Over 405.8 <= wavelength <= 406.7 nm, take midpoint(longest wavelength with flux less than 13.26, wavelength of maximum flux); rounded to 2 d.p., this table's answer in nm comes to 406.30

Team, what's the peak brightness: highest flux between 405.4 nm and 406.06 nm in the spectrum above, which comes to 14.59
